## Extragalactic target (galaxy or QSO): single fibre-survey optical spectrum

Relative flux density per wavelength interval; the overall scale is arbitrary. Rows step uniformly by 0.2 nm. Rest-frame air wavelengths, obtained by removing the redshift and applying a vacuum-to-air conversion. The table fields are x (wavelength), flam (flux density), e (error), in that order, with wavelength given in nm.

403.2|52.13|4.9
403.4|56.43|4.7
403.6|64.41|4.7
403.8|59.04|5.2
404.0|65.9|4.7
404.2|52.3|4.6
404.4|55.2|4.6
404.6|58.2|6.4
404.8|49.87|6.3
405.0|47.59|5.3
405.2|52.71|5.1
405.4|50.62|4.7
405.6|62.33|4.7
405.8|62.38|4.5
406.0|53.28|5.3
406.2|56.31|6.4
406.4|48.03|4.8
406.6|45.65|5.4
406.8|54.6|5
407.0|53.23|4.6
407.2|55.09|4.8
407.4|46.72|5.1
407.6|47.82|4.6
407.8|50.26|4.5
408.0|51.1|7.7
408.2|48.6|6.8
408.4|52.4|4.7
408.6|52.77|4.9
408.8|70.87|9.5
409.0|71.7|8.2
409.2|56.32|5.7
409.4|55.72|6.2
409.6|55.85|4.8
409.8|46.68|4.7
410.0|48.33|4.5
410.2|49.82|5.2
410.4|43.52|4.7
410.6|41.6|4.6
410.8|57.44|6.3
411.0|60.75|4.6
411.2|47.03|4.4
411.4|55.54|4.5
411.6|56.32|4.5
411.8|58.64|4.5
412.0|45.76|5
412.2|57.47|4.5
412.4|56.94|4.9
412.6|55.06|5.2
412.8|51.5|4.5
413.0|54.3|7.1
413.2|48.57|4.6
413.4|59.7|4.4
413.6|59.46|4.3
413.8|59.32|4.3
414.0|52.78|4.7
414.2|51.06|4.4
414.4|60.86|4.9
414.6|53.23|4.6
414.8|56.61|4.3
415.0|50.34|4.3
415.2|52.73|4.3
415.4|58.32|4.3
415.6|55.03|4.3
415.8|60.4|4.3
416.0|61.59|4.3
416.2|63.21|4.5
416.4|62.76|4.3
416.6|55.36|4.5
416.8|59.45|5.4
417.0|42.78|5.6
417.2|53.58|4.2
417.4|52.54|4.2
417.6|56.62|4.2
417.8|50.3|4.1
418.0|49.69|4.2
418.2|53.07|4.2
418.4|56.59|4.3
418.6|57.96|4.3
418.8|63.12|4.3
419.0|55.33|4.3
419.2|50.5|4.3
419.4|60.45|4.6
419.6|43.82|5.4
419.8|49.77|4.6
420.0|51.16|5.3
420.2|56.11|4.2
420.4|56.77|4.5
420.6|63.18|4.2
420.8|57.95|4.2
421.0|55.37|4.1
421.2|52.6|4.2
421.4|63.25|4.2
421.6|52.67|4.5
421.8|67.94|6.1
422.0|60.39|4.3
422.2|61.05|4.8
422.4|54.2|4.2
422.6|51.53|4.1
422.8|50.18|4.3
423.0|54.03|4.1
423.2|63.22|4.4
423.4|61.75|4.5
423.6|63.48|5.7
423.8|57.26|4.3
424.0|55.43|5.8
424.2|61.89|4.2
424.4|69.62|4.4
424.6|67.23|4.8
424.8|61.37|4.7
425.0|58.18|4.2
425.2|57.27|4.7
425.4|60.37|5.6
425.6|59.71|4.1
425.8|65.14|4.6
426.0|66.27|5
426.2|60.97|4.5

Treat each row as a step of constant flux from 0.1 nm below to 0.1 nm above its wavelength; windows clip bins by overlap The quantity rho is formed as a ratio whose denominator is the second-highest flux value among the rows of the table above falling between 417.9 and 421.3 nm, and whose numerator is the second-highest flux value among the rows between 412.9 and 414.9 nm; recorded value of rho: 0.95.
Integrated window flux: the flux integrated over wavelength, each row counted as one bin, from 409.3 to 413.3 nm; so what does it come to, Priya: 209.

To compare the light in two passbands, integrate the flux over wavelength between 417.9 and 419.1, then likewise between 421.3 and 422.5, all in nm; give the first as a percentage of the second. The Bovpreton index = 93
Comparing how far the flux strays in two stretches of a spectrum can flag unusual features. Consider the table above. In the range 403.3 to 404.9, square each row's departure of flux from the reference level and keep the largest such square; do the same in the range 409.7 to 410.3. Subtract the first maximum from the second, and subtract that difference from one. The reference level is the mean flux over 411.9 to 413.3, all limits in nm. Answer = 135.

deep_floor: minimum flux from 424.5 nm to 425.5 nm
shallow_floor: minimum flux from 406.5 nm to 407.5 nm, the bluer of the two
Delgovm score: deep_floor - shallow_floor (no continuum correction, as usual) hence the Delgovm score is 12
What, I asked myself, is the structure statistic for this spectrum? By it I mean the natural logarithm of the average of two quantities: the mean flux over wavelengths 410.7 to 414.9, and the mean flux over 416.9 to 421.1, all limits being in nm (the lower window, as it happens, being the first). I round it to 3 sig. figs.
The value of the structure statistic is 4.00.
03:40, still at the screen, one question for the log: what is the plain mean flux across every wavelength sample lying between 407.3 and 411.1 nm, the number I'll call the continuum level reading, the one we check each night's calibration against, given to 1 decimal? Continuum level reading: 53.1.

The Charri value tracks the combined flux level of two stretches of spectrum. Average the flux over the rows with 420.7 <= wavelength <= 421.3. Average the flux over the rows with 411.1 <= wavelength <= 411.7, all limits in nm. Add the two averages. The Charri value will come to 108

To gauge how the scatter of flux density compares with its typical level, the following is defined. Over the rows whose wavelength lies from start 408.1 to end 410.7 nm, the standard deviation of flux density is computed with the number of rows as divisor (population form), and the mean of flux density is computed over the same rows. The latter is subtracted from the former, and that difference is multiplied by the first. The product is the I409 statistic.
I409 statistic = -392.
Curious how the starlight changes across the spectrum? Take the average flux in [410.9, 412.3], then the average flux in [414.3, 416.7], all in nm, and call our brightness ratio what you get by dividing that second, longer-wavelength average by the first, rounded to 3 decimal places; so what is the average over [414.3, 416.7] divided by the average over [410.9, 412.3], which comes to 1.056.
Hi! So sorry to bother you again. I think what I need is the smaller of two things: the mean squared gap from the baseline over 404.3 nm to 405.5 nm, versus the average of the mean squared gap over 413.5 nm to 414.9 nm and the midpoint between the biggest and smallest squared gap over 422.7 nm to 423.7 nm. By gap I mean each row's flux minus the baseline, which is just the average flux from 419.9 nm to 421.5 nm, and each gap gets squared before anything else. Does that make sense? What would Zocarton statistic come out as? 21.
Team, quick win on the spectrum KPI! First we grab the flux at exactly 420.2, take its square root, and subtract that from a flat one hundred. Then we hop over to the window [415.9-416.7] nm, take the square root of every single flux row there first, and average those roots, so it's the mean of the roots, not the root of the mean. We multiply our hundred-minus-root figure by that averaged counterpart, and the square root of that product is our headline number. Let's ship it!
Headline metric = 26.8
